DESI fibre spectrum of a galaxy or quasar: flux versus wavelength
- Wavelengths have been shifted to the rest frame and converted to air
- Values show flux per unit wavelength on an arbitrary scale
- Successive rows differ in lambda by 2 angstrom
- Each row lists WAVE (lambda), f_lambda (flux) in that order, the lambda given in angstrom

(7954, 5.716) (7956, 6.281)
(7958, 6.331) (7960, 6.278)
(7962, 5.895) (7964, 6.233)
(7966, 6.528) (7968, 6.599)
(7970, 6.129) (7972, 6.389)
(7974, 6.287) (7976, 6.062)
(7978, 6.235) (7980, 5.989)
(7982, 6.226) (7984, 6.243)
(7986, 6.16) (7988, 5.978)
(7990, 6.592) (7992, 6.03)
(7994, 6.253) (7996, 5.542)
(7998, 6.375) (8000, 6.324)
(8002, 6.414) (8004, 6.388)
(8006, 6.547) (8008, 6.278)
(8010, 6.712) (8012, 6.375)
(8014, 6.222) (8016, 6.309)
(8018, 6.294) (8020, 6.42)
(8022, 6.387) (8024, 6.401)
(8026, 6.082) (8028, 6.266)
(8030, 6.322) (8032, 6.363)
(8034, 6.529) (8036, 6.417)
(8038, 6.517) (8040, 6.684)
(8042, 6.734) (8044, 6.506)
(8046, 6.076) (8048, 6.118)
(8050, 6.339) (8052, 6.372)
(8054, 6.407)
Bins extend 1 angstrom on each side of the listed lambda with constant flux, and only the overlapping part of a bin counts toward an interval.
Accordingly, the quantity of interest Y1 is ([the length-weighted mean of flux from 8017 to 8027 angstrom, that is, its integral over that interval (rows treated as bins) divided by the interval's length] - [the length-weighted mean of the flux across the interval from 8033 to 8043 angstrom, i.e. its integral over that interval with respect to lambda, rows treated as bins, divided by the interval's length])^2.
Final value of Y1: 0.07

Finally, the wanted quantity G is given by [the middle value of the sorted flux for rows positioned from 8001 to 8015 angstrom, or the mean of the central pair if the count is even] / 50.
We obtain 0.128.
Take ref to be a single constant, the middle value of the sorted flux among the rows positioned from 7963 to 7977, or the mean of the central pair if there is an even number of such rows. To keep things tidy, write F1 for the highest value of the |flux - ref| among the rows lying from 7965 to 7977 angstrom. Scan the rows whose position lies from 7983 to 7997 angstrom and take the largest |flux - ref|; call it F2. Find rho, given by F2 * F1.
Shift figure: 0.23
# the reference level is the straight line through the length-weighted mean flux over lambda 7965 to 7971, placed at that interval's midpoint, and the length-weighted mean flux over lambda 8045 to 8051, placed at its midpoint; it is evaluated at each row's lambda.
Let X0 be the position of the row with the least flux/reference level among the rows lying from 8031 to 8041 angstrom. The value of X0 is 8032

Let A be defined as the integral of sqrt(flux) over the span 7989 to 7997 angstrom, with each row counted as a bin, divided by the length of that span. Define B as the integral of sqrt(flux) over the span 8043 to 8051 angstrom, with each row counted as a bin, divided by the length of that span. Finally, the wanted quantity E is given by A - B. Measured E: -0.03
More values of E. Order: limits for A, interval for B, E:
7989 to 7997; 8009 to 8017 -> -0.06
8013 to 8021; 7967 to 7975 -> -0.01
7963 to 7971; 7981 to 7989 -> 0.04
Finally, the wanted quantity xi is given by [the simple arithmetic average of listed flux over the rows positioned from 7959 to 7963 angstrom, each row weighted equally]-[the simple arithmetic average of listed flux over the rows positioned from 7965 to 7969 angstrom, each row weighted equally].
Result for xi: -0.48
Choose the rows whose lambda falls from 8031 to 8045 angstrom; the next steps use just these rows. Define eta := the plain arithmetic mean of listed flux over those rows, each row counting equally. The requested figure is 6.54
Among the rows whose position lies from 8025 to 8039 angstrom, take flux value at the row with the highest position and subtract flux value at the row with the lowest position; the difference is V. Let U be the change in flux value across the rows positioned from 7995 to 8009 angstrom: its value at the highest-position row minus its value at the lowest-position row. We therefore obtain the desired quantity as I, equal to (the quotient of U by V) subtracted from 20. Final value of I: 18.3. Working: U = 0.7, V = 0.4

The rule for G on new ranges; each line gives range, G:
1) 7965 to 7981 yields 0.125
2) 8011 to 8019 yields 0.126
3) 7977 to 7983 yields 0.125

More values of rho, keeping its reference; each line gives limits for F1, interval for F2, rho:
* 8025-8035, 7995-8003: 0.18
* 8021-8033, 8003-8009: 0.05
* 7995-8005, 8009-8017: 0.32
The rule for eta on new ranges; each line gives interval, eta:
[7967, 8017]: 6.27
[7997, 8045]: 6.41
